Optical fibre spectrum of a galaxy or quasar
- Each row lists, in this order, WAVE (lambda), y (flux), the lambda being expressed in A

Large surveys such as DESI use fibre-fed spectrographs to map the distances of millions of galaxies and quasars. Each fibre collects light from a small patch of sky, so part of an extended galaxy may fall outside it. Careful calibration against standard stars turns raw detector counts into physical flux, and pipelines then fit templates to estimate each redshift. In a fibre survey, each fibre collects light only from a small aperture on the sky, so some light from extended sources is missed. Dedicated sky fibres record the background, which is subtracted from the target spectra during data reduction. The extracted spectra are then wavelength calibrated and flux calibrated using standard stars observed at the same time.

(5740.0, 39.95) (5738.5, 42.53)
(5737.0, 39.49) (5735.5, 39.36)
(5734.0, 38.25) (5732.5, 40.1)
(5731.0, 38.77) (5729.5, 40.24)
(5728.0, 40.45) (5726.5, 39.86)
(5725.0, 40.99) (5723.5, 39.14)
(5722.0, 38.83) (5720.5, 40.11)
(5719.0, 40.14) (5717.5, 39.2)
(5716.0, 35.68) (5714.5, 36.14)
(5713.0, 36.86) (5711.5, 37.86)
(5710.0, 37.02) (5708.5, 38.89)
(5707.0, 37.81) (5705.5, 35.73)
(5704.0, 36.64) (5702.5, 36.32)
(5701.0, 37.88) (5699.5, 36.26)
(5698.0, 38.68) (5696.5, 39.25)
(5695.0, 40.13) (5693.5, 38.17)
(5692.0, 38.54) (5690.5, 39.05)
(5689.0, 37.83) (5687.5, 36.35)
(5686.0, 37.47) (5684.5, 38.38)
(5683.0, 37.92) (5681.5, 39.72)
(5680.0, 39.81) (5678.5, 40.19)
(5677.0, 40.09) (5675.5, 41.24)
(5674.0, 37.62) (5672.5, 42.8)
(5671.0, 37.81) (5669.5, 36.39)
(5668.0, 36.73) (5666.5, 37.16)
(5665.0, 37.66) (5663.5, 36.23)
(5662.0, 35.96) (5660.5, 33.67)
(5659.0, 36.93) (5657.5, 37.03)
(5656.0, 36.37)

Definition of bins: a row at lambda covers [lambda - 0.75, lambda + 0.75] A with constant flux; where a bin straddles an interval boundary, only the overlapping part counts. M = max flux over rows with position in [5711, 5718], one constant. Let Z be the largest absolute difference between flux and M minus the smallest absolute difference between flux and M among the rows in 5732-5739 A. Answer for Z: 3.2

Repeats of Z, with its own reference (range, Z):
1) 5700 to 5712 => 3.2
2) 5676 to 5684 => 0.8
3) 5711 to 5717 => 2.2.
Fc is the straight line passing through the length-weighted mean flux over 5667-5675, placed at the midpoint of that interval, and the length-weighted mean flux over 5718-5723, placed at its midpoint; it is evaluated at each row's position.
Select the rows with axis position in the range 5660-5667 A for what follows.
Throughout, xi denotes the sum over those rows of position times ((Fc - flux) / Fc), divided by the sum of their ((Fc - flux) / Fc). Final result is 5662.3 A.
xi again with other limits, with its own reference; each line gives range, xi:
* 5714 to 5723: 5715.6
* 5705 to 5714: 5709.1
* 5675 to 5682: 5677.8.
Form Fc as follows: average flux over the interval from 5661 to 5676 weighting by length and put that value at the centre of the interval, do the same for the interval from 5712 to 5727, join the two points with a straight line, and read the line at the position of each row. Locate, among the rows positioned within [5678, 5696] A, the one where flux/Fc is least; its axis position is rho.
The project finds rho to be 5687.5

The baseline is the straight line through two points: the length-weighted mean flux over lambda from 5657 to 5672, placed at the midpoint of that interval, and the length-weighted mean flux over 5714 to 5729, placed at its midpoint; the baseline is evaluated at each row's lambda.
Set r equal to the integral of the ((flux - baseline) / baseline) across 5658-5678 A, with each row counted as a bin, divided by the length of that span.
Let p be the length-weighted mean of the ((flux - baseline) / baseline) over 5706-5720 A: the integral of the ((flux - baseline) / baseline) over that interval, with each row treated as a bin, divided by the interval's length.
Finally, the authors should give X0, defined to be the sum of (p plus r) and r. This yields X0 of 0.024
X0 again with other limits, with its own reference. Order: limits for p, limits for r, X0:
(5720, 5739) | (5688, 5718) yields -0.025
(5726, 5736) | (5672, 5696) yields 0.084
